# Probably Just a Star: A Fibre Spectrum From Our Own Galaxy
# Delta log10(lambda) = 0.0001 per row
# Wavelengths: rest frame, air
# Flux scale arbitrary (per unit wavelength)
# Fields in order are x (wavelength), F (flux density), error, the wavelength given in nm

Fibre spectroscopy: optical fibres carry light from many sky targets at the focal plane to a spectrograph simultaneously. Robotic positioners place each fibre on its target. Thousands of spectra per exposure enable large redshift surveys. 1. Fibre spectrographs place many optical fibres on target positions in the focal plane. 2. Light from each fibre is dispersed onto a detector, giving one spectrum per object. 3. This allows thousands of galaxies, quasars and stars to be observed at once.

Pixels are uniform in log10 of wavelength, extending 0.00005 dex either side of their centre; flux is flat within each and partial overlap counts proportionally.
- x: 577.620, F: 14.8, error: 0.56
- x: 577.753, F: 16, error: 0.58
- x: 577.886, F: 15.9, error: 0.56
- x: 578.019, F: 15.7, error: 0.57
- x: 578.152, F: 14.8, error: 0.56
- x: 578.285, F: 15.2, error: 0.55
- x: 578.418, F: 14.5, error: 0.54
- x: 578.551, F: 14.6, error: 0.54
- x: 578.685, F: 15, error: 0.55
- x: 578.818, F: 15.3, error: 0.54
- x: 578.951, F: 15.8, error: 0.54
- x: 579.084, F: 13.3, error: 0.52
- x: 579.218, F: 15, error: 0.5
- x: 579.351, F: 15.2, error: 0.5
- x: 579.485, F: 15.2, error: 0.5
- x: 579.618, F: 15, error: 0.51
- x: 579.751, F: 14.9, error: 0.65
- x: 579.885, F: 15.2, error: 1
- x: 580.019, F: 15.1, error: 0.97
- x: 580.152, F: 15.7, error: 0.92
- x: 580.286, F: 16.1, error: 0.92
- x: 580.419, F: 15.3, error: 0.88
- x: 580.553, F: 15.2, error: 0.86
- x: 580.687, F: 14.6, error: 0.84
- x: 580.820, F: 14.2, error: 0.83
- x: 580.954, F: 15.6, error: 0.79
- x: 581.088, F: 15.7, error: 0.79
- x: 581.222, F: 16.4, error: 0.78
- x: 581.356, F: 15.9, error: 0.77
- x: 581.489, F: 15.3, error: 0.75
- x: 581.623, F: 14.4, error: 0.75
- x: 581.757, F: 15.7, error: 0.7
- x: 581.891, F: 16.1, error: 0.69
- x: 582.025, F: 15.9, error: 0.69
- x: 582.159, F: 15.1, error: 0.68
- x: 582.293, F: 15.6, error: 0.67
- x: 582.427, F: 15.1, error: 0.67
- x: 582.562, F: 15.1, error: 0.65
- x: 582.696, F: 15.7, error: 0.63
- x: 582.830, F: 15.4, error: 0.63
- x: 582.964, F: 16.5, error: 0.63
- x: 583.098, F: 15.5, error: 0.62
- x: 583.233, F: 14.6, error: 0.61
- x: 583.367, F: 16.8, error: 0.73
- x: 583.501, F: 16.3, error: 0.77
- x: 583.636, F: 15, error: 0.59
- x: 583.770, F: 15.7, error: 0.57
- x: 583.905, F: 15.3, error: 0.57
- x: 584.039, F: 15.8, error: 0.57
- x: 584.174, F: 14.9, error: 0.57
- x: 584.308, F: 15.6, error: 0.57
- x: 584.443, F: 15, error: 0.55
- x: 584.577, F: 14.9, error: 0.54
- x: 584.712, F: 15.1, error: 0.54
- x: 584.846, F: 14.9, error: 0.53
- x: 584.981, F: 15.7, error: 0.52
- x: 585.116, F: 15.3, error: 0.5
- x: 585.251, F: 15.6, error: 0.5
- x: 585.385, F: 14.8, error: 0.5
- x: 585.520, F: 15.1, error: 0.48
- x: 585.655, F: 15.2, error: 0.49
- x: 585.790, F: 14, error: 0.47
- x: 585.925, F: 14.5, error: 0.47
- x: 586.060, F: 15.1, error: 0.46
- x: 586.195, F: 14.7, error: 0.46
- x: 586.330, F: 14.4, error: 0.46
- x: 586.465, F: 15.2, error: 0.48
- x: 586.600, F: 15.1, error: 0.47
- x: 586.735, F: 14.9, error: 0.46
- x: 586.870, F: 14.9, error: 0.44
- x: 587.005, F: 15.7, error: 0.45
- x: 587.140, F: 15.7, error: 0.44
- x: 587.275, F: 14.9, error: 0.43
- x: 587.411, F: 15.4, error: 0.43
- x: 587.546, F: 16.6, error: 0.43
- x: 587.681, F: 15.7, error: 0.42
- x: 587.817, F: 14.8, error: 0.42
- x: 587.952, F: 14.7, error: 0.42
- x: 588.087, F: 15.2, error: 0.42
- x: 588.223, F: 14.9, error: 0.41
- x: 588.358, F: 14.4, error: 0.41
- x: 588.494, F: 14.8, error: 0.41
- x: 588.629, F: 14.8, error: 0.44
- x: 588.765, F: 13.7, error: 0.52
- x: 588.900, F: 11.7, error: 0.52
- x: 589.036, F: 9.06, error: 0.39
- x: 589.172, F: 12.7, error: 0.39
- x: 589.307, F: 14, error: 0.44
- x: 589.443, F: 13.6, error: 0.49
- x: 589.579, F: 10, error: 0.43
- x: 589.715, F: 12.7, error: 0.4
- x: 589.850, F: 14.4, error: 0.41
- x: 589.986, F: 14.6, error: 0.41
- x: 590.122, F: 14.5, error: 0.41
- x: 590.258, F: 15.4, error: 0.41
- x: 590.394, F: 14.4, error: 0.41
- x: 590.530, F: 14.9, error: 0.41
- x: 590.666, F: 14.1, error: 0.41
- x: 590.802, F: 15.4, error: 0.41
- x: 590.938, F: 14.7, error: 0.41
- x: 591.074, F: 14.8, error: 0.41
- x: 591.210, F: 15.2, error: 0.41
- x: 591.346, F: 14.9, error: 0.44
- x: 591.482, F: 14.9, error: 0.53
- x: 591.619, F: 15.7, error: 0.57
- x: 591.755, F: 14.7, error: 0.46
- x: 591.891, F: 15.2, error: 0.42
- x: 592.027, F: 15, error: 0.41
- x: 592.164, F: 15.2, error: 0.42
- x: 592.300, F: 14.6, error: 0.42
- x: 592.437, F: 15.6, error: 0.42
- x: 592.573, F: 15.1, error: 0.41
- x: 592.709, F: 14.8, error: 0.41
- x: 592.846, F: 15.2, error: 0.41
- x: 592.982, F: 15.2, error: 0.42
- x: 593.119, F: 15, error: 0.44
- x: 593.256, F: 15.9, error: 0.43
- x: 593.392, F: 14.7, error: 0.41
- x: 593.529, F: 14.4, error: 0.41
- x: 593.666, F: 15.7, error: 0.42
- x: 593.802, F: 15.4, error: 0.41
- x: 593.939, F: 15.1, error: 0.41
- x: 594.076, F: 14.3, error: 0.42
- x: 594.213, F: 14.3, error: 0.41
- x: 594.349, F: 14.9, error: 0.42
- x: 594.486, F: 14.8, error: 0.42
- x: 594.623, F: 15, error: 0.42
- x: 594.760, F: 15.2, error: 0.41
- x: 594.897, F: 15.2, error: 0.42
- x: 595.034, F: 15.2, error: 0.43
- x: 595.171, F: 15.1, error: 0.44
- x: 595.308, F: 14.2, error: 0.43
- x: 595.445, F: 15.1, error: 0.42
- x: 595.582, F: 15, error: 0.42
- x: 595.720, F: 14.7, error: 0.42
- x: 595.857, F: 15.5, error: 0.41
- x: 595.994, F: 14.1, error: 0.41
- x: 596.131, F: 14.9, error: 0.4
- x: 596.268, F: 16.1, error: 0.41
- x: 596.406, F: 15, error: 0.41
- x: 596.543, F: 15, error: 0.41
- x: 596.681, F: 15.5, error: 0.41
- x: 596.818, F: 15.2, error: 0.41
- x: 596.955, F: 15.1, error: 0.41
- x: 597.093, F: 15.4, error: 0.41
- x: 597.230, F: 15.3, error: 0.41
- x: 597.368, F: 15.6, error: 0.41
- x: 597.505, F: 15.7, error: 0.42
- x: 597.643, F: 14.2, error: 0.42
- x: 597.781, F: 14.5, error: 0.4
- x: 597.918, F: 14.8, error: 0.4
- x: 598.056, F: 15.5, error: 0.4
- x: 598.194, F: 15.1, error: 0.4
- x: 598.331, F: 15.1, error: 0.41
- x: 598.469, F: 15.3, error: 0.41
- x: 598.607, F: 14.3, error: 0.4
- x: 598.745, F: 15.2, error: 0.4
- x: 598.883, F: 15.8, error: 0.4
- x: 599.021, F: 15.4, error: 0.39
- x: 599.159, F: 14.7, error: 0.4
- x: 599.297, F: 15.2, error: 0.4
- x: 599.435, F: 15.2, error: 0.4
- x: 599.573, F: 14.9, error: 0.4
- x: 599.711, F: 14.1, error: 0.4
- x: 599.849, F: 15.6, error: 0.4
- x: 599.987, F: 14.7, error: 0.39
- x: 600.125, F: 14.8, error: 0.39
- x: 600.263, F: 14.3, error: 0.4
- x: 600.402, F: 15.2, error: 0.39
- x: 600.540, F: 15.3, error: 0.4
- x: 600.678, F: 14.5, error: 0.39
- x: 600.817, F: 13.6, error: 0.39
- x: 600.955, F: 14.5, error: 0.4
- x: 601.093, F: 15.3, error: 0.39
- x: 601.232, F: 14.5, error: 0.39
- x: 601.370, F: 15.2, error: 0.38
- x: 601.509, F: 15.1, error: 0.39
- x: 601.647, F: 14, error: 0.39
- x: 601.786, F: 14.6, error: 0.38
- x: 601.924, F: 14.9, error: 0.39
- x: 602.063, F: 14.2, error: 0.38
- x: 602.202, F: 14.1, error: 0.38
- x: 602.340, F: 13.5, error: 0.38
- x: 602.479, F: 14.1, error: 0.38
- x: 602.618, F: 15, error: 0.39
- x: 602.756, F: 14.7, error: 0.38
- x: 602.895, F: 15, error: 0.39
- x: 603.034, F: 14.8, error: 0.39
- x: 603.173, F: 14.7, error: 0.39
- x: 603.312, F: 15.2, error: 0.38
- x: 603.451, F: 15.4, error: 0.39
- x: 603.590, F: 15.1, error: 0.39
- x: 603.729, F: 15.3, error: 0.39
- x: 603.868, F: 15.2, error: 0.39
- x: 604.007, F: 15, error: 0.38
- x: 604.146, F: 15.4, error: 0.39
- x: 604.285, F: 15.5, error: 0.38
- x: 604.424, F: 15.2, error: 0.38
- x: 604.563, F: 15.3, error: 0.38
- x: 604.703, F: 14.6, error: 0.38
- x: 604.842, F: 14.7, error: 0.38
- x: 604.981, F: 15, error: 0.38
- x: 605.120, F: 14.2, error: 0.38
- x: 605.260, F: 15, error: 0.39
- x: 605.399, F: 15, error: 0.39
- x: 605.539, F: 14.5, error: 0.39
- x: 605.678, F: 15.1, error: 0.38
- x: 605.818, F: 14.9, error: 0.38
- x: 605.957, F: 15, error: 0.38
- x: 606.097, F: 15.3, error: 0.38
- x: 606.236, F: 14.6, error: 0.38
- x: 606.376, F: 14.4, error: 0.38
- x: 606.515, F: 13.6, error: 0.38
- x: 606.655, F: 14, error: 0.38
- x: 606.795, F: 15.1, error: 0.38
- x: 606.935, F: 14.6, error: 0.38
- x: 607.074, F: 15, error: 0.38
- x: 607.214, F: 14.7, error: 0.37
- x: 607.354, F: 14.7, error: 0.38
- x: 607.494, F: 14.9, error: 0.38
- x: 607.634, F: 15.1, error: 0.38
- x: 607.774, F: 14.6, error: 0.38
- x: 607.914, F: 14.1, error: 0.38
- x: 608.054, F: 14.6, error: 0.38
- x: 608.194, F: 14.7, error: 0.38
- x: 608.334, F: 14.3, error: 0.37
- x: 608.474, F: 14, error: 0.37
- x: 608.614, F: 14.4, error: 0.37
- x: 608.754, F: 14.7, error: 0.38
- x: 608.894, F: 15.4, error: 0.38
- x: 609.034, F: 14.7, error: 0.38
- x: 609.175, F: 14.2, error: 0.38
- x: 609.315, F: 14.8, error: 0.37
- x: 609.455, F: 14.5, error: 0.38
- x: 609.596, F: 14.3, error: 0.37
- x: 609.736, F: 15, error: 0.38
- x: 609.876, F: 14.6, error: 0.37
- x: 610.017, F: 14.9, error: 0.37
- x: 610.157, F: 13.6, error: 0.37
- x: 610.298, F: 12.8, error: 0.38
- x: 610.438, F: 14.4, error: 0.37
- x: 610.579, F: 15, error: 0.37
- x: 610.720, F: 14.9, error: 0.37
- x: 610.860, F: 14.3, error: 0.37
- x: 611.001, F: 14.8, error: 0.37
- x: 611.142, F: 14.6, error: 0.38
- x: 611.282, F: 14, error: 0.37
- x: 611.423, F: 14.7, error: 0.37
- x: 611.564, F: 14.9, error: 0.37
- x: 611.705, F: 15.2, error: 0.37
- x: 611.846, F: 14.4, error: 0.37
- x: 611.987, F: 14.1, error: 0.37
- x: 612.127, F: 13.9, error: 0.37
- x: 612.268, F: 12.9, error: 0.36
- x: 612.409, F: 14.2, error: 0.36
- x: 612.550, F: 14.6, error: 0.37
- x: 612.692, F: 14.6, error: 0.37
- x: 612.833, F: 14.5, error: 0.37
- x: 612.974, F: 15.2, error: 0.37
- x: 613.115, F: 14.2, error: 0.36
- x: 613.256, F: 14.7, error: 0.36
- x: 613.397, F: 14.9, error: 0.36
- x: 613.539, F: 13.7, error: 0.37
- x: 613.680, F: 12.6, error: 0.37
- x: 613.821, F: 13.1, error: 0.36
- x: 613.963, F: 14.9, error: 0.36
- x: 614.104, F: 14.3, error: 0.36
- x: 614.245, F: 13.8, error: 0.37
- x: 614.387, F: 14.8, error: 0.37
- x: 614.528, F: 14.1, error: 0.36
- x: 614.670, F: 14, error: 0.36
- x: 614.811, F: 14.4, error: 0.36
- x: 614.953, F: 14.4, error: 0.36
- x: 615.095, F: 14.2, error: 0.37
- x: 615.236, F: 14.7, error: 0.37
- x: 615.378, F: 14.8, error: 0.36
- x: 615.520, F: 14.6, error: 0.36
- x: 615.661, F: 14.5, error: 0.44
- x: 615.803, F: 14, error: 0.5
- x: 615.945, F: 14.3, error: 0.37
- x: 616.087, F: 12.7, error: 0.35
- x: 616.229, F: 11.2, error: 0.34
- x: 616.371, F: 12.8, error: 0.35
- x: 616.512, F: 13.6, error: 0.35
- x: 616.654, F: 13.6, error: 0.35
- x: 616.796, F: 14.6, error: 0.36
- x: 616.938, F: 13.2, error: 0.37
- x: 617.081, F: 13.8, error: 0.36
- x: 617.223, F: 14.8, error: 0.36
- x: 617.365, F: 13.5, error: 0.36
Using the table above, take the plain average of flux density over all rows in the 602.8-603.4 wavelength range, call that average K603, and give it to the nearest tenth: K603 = 14.9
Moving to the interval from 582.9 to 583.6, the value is 15.9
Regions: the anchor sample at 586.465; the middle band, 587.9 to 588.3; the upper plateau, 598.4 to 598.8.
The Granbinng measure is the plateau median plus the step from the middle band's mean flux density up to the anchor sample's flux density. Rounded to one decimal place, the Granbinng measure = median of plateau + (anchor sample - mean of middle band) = 15.5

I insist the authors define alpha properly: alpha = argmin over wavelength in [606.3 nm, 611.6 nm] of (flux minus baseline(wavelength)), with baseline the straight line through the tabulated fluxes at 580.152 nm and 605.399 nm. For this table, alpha 610.298 nm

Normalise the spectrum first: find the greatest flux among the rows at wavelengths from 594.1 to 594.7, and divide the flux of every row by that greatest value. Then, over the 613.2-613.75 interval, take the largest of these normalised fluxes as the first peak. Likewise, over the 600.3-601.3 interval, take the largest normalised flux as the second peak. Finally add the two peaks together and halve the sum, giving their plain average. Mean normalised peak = 1.01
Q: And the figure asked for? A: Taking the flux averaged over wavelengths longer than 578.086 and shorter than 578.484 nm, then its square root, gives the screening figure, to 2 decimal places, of 3.85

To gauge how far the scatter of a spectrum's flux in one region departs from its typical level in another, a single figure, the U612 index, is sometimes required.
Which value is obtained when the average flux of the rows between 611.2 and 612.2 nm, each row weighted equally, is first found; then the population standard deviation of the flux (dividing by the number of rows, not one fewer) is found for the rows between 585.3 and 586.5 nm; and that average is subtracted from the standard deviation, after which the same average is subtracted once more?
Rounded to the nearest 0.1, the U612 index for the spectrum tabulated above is -28.5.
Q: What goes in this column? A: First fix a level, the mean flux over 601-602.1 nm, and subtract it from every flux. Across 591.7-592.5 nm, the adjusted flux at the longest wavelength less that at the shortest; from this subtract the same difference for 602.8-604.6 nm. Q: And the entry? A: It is 1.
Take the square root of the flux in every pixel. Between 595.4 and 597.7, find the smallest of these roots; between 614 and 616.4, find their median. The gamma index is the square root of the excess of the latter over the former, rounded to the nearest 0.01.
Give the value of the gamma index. 0.16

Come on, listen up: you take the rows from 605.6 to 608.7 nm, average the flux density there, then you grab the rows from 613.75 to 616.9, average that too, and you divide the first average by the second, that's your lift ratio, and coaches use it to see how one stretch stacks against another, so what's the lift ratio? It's 1.05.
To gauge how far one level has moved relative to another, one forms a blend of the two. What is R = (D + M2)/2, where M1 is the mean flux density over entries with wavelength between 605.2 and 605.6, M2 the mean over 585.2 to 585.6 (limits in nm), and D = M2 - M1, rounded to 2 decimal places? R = 7.75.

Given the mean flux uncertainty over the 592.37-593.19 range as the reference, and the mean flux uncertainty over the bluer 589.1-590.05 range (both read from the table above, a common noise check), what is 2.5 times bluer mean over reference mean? 2.54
